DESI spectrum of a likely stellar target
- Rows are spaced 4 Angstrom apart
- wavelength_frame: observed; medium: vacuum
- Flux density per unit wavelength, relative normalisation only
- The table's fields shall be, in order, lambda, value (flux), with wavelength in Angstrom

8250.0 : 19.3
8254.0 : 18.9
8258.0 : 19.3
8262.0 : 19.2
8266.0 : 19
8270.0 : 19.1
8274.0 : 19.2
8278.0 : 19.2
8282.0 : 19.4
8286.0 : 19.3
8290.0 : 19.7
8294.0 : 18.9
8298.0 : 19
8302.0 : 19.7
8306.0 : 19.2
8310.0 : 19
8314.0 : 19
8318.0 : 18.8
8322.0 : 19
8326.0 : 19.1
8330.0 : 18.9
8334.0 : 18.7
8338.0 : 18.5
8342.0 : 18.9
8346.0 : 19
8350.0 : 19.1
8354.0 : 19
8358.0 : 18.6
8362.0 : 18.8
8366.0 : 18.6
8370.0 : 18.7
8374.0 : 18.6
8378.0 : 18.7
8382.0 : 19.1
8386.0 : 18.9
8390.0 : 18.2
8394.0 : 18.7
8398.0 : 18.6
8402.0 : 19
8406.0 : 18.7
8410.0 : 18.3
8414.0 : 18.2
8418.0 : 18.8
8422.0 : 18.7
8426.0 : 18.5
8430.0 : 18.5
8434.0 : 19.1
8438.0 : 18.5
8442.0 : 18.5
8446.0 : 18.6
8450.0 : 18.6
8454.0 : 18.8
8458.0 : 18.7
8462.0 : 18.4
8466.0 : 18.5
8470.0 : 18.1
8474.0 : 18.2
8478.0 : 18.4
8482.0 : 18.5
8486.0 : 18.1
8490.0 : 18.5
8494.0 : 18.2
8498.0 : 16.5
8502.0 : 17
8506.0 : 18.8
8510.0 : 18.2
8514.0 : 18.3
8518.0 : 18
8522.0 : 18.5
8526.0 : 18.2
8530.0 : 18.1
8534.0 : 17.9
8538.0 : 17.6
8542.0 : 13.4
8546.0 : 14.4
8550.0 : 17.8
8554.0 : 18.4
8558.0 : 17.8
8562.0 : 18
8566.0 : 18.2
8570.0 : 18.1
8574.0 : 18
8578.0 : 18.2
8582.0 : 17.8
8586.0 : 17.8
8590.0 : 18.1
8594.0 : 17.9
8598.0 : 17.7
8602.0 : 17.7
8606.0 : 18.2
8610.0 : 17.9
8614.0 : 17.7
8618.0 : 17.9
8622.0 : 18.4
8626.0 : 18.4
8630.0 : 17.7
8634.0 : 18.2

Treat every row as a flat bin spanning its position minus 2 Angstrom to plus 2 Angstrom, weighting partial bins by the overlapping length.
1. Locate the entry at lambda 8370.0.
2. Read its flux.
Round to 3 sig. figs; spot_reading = 18.7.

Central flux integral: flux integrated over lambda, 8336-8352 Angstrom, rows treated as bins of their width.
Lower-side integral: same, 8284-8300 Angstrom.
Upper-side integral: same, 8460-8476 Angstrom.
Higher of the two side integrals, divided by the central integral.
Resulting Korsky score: 1.02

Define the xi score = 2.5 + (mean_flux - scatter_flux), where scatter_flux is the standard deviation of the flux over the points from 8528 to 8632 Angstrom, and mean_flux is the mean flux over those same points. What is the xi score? 19.0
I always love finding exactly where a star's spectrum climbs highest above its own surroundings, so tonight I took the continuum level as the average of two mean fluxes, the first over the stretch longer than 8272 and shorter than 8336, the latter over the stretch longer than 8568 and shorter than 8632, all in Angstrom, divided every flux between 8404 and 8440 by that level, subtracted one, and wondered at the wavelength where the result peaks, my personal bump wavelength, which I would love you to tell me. 8434.0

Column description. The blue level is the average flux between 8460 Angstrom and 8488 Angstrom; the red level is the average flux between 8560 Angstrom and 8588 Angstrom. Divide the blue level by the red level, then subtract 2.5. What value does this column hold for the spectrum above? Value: -1.48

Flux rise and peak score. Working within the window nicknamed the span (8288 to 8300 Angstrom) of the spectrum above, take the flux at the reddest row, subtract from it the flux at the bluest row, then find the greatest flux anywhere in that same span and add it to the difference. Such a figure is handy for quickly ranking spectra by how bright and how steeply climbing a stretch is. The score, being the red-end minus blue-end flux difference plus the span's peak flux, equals 19.0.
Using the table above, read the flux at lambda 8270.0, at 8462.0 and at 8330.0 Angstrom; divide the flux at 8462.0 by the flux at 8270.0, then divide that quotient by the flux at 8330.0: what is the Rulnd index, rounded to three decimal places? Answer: 0.051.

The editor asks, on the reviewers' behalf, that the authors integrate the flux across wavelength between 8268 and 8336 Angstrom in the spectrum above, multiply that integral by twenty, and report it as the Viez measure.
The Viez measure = 26016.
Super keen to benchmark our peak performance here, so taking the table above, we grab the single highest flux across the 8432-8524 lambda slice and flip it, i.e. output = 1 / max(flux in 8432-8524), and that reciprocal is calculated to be 0.0524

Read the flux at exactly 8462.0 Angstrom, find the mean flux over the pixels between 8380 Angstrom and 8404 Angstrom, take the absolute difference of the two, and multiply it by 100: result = 35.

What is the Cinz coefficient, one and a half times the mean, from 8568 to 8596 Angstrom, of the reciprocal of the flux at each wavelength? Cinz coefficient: 0.0834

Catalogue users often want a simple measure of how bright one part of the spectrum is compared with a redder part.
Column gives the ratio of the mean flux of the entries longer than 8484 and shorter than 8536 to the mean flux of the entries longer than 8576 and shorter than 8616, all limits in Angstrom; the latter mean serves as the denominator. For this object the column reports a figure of 1.007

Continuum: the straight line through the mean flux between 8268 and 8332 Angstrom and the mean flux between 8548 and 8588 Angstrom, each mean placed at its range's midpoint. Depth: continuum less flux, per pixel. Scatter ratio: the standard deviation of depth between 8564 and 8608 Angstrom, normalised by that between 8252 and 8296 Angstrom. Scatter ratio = 1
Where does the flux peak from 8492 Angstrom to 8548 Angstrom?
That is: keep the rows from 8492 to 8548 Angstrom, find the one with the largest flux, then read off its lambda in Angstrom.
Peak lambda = 8506.0 Angstrom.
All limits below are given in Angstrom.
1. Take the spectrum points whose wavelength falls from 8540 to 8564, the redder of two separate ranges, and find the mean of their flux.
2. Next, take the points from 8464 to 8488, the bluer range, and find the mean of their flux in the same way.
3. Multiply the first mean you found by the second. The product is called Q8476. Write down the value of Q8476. 304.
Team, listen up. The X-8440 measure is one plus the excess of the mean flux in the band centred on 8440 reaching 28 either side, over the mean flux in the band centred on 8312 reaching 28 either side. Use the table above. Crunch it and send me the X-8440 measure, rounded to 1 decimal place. 0.5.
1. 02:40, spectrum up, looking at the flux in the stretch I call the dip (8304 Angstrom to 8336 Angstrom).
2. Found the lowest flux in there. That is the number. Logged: 18.7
